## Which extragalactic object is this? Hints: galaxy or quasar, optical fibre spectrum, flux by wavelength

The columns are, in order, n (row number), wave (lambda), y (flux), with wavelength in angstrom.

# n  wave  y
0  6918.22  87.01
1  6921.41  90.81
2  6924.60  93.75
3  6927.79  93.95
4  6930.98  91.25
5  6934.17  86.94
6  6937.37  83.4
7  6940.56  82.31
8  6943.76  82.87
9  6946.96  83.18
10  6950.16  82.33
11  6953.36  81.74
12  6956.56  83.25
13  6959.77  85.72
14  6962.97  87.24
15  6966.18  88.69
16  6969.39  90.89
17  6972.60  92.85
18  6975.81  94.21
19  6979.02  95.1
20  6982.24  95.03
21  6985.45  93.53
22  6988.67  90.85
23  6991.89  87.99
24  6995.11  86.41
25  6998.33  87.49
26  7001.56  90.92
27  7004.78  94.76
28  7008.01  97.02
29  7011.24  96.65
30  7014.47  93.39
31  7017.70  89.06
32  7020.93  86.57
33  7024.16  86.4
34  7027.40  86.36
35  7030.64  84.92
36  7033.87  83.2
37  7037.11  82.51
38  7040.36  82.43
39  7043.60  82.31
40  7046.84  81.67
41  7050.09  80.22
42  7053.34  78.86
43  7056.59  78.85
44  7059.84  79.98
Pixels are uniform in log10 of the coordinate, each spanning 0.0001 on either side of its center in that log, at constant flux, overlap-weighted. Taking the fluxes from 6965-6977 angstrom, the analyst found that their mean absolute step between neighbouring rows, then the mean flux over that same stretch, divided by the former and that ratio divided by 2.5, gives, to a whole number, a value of 20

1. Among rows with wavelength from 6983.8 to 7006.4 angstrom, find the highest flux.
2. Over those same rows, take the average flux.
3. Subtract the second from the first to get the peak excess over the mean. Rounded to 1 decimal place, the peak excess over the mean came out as 4.5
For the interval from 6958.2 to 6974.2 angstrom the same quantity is 3.8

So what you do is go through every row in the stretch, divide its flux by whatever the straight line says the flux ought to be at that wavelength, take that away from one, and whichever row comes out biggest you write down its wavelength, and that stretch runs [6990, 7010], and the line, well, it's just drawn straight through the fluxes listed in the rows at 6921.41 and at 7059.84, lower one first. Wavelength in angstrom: 6995.11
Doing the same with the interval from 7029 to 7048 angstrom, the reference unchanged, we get 7046.84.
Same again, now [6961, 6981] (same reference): 6962.97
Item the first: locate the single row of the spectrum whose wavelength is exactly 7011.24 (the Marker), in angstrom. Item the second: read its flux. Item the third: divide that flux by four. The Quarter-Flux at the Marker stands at 24.2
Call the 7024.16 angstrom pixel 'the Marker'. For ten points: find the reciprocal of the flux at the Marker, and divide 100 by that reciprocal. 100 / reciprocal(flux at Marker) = 8640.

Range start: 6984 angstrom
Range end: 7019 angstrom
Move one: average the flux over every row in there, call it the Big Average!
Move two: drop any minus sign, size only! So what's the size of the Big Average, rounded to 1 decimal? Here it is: 91.6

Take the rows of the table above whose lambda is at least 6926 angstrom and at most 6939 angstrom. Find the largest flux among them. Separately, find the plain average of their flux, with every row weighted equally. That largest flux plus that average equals 183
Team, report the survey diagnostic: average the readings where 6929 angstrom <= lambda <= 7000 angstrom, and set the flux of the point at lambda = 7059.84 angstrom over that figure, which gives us 0.91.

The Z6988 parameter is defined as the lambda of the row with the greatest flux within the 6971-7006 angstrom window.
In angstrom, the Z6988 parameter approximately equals 6979.02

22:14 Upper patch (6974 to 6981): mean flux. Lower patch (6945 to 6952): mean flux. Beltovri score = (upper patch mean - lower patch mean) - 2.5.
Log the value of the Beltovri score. 9.4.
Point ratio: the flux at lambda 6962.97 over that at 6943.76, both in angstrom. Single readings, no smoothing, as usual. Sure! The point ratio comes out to 1.05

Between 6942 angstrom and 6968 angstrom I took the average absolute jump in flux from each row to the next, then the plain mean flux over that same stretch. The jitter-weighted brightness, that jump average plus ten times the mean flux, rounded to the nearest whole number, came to 845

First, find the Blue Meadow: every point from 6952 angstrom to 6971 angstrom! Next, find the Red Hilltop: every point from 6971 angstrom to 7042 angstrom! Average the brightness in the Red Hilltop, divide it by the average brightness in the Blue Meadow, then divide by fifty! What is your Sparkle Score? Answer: 0.0208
